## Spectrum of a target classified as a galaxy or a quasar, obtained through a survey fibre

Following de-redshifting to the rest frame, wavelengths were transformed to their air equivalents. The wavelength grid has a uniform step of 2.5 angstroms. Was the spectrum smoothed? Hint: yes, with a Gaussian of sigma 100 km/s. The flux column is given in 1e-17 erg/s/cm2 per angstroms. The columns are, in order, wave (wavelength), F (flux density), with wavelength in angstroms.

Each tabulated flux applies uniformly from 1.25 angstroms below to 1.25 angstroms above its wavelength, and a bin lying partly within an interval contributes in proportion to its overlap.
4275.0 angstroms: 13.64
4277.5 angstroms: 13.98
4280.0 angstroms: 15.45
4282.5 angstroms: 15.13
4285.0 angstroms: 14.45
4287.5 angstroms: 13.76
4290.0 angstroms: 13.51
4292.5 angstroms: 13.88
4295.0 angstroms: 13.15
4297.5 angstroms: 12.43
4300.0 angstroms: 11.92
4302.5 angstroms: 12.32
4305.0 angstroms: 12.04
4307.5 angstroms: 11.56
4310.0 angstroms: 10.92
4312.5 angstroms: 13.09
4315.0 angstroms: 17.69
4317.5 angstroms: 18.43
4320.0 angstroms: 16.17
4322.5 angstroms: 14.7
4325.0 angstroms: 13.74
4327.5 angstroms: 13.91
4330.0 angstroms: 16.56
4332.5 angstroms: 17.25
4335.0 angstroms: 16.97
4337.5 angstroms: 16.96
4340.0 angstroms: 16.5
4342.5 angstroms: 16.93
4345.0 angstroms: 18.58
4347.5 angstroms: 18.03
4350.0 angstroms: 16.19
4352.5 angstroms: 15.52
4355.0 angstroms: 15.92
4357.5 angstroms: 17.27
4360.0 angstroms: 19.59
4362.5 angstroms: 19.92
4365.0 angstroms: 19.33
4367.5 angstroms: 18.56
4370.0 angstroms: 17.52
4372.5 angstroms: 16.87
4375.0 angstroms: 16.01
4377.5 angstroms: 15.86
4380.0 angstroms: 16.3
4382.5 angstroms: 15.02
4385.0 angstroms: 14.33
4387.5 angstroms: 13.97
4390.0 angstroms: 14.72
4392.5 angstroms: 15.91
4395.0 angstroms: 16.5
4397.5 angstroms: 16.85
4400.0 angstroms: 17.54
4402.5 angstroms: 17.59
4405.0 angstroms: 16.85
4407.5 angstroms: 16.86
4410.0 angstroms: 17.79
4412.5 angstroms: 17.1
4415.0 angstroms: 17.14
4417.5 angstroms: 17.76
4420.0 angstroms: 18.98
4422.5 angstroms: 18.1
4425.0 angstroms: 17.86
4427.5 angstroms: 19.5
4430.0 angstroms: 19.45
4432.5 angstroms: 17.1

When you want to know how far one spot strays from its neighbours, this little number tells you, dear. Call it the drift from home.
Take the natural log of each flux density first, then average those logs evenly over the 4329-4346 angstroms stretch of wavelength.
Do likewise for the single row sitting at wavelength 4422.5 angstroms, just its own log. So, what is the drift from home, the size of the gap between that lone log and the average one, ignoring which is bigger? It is 0.06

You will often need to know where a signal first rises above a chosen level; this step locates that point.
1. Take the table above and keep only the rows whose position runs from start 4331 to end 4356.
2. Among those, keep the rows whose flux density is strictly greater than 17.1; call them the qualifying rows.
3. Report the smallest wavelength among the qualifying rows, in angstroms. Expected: 4332.5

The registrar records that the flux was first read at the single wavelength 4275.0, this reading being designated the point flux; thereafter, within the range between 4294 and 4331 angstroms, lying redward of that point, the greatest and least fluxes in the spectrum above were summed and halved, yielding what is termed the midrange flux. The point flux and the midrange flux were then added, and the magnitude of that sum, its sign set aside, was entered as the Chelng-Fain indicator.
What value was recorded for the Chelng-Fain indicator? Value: 28.3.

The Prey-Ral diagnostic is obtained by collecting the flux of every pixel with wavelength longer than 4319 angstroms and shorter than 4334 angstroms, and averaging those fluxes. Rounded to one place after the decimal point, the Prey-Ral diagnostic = 15.4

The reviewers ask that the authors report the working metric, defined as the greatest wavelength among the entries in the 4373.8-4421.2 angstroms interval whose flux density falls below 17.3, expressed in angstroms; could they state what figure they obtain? 4415.0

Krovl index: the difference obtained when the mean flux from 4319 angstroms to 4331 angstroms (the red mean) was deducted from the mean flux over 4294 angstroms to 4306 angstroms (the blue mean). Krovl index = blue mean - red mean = -2.6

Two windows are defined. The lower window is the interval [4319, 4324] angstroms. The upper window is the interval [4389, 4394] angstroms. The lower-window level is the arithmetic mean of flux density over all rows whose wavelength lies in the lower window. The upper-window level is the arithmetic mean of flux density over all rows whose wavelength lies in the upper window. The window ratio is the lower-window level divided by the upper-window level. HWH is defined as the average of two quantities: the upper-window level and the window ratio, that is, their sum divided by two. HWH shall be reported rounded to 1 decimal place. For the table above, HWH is 8.2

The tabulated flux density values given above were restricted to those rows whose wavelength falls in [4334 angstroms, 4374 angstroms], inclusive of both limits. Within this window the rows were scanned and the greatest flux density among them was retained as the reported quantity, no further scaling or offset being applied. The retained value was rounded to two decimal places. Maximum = 19.92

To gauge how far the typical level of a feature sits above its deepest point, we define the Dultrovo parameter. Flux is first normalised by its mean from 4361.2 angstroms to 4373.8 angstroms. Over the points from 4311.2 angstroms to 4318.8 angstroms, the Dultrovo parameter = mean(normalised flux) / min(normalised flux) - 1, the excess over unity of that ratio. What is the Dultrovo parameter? 0.25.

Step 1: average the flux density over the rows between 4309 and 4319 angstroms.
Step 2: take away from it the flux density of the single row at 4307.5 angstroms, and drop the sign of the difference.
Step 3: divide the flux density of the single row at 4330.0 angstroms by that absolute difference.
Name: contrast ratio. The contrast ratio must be 5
